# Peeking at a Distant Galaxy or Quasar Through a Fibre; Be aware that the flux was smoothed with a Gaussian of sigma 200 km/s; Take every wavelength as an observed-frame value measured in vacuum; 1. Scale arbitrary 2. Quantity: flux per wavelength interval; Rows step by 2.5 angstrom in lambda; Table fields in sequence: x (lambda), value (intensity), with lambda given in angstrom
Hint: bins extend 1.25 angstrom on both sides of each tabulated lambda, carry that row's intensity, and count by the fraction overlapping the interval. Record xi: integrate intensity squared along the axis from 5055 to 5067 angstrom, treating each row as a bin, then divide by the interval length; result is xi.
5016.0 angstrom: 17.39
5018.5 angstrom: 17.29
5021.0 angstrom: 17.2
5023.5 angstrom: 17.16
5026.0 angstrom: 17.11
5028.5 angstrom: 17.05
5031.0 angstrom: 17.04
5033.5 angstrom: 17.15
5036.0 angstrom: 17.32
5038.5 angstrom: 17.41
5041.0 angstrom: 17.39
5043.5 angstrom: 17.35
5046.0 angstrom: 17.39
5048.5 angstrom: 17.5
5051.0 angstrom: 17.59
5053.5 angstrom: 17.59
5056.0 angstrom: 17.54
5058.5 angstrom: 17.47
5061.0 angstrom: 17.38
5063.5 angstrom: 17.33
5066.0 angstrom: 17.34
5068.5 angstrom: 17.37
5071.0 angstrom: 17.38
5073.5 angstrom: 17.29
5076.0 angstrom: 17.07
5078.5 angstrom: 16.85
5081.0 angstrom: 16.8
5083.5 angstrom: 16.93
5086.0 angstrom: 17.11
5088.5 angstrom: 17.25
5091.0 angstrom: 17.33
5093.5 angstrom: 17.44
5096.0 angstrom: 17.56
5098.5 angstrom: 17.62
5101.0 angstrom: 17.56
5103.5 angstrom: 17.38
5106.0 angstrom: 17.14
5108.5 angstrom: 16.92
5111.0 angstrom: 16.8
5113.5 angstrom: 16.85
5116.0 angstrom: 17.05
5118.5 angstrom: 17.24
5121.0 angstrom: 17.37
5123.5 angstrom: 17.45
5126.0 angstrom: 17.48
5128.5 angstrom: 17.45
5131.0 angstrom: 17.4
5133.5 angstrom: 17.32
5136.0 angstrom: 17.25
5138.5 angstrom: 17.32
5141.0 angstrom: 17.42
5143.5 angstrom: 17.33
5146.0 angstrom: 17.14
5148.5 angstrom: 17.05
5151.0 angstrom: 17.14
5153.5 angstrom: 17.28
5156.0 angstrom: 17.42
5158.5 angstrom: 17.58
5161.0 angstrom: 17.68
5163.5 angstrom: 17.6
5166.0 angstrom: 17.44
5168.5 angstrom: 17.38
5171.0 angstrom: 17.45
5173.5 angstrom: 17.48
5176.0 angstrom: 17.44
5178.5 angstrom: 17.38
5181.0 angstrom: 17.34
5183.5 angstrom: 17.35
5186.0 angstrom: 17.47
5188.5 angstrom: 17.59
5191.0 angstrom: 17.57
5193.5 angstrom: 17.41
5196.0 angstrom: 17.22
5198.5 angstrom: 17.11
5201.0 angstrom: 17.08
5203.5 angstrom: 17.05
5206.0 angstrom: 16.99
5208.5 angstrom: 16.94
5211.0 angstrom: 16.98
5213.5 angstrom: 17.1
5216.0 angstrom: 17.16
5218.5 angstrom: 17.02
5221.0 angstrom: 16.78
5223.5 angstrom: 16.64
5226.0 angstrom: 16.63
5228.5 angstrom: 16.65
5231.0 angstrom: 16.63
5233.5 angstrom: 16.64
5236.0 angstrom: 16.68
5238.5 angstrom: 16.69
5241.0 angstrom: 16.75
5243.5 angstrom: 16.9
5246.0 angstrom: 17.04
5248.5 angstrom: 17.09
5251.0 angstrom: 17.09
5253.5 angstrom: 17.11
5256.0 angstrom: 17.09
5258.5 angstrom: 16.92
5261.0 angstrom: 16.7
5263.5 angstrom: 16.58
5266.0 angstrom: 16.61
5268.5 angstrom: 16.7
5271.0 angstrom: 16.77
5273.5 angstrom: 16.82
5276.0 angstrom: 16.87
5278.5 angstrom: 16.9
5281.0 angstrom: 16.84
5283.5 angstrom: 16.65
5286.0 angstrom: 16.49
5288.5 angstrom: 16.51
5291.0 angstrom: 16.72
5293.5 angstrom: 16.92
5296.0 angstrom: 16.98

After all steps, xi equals 303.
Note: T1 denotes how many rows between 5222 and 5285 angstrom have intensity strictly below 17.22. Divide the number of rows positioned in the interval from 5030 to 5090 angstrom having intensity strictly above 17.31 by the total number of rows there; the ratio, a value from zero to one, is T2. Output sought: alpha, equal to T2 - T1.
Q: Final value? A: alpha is -24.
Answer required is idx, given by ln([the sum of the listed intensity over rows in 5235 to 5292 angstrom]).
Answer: 5.96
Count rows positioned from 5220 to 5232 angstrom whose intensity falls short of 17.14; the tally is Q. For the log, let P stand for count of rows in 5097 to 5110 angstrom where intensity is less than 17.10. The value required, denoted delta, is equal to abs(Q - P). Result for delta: 4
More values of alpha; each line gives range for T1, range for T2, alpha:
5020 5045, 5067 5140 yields -5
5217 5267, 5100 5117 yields -20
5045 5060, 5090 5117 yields 1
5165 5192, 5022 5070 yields 1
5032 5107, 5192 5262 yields -7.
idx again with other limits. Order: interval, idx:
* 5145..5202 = 5.99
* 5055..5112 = 5.98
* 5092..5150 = 5.99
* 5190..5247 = 5.97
